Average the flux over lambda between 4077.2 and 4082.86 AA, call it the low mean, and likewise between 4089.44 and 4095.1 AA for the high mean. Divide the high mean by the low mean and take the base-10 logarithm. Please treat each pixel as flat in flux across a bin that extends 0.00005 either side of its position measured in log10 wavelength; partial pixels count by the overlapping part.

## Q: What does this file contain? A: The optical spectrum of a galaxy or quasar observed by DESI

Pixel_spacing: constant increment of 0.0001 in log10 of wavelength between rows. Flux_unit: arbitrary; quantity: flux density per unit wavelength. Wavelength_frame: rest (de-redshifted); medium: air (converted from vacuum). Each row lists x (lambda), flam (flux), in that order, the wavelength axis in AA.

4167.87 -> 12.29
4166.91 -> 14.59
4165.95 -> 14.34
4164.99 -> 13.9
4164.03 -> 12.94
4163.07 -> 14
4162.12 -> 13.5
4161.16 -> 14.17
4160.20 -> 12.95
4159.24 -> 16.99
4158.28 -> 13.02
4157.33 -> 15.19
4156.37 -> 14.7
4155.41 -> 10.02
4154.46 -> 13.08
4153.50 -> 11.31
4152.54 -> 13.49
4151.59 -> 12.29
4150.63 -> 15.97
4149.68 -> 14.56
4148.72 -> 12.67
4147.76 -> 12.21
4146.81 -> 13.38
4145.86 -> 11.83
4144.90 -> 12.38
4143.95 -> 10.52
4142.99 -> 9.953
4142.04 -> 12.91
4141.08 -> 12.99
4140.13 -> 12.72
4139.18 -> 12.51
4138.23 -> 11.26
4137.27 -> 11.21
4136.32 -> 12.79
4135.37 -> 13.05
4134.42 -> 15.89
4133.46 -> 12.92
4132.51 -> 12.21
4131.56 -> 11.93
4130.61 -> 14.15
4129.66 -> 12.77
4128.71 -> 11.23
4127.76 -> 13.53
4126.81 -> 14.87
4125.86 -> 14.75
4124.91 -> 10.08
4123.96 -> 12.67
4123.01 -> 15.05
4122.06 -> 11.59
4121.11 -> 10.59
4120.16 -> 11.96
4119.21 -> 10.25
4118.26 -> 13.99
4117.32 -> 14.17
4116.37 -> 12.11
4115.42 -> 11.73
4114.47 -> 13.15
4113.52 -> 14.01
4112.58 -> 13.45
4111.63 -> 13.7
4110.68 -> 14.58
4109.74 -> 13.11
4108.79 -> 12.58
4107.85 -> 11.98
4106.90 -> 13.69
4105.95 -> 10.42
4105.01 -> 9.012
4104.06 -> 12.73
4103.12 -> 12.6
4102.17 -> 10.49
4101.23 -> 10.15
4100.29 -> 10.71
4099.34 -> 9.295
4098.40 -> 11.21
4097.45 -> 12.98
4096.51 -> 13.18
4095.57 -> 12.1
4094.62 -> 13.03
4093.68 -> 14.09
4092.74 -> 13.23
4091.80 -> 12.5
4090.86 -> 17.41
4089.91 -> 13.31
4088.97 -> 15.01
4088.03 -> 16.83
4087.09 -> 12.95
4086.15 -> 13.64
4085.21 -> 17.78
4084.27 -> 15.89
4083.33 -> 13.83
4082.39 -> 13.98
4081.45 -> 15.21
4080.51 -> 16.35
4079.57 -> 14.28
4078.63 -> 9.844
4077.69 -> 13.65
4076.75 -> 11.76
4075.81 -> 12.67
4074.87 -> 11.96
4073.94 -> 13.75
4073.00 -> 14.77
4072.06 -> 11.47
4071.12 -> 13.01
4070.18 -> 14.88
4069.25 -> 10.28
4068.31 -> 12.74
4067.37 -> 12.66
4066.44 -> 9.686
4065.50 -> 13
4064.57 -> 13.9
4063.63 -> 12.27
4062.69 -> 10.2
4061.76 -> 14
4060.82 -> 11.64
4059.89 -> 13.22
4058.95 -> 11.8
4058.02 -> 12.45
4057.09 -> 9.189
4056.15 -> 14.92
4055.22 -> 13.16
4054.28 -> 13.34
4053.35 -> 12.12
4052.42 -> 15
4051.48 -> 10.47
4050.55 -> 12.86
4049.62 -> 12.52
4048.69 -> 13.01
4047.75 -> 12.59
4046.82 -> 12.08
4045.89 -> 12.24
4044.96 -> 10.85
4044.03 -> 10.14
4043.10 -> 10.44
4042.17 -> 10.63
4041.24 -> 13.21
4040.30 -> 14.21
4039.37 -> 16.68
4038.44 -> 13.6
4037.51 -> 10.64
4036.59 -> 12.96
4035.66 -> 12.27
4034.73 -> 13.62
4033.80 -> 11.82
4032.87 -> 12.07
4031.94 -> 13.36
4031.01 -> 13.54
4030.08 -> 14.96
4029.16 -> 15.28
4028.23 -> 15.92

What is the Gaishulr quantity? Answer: 0.001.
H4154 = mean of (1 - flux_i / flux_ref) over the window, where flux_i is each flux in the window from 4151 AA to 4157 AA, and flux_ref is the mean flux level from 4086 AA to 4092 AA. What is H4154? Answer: 0.14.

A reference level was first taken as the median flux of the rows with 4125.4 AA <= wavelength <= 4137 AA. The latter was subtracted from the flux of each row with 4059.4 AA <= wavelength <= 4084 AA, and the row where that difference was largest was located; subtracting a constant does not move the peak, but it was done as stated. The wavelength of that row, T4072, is 4080.51 AA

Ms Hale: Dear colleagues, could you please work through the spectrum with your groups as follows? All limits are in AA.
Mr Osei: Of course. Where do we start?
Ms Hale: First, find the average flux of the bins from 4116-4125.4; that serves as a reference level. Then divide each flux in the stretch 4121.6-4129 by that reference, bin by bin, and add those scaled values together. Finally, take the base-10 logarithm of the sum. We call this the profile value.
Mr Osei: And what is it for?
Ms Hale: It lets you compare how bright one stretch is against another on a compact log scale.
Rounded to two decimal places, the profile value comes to 0.93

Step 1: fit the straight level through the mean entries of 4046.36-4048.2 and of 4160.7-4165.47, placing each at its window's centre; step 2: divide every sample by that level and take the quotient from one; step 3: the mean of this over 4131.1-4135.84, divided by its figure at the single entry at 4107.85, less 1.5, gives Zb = -1.4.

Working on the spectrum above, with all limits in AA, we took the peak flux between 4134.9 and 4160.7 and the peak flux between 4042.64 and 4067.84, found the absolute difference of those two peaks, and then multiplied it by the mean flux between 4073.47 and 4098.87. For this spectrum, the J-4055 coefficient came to 27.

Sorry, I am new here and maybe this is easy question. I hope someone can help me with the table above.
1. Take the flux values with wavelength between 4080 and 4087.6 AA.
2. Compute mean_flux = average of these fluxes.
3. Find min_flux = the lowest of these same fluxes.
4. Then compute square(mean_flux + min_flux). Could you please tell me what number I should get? 779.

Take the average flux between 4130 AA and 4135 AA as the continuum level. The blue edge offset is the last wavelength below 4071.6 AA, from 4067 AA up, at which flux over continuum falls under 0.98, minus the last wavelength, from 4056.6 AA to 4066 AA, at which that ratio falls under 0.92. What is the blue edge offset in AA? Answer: 7.5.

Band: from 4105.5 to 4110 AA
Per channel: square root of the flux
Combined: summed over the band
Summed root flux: 17.6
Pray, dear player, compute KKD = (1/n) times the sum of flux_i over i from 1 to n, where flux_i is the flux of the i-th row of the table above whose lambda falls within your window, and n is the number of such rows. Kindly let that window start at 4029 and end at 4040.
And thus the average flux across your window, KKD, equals 13.4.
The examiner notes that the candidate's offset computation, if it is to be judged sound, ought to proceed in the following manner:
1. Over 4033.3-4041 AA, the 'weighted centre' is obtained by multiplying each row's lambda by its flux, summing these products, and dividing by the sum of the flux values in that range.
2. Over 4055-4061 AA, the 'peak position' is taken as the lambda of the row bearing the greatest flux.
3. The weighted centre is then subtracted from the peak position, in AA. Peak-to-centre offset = 19.0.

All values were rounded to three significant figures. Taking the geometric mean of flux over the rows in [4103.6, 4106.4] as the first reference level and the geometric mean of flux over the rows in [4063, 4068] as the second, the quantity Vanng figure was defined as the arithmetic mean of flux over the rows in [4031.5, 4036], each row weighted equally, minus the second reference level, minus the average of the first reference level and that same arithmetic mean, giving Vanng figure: -11.2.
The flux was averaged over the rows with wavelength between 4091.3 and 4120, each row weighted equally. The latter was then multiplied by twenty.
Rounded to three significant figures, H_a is 247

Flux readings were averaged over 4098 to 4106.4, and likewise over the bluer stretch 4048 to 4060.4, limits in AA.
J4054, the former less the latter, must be -1.9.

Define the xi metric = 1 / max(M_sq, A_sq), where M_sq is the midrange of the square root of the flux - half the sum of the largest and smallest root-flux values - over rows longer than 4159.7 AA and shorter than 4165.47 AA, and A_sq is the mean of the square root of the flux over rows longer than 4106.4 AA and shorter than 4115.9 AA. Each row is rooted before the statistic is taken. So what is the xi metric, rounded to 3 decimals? 0.272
